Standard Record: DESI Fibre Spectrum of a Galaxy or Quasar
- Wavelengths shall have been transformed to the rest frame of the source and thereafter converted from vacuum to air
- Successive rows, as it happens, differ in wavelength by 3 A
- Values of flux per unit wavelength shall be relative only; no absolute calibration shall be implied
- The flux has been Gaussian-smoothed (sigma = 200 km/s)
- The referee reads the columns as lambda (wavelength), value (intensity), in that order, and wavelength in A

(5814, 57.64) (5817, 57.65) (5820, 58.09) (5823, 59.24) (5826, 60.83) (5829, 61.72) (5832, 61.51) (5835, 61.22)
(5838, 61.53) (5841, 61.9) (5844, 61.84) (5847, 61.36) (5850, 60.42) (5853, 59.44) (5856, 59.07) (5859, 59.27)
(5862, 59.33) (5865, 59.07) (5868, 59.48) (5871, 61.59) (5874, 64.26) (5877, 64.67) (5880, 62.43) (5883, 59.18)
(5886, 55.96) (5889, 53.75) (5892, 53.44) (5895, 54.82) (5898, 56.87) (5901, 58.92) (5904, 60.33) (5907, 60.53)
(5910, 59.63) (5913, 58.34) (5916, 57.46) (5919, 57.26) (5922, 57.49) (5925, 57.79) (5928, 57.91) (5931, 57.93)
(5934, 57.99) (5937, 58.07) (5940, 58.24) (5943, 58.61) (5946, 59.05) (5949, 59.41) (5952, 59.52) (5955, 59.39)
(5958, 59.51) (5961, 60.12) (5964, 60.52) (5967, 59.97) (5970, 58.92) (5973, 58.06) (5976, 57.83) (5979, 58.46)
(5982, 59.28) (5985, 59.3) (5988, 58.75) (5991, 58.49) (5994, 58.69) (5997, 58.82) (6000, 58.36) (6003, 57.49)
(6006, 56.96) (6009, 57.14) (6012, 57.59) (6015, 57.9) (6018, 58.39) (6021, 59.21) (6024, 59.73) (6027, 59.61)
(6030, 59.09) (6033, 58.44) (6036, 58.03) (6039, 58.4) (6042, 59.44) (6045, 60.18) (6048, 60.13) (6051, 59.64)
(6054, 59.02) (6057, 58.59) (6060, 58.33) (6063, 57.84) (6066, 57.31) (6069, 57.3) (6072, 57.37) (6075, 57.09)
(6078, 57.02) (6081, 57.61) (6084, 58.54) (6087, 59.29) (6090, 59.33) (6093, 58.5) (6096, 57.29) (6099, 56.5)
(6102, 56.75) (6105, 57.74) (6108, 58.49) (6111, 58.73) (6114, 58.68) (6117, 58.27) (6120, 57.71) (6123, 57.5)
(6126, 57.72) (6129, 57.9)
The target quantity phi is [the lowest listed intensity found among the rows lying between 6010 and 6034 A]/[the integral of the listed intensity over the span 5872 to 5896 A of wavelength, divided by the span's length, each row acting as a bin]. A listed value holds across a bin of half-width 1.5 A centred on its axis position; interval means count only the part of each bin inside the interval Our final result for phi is 0.98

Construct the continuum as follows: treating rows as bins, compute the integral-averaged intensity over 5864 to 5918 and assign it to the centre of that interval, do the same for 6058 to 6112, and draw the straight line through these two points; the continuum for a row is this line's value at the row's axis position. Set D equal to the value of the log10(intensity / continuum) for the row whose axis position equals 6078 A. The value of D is -0.006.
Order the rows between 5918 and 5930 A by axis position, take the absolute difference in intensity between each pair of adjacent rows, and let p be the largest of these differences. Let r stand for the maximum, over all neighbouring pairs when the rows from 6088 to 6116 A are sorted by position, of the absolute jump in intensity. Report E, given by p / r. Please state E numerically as 0.2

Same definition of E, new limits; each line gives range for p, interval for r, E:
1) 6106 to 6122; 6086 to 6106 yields 0.5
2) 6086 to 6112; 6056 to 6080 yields 2.3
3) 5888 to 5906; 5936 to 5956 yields 4.7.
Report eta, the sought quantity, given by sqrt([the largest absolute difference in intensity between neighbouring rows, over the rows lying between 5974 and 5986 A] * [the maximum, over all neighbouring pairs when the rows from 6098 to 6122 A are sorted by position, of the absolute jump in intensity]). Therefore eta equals 0.90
